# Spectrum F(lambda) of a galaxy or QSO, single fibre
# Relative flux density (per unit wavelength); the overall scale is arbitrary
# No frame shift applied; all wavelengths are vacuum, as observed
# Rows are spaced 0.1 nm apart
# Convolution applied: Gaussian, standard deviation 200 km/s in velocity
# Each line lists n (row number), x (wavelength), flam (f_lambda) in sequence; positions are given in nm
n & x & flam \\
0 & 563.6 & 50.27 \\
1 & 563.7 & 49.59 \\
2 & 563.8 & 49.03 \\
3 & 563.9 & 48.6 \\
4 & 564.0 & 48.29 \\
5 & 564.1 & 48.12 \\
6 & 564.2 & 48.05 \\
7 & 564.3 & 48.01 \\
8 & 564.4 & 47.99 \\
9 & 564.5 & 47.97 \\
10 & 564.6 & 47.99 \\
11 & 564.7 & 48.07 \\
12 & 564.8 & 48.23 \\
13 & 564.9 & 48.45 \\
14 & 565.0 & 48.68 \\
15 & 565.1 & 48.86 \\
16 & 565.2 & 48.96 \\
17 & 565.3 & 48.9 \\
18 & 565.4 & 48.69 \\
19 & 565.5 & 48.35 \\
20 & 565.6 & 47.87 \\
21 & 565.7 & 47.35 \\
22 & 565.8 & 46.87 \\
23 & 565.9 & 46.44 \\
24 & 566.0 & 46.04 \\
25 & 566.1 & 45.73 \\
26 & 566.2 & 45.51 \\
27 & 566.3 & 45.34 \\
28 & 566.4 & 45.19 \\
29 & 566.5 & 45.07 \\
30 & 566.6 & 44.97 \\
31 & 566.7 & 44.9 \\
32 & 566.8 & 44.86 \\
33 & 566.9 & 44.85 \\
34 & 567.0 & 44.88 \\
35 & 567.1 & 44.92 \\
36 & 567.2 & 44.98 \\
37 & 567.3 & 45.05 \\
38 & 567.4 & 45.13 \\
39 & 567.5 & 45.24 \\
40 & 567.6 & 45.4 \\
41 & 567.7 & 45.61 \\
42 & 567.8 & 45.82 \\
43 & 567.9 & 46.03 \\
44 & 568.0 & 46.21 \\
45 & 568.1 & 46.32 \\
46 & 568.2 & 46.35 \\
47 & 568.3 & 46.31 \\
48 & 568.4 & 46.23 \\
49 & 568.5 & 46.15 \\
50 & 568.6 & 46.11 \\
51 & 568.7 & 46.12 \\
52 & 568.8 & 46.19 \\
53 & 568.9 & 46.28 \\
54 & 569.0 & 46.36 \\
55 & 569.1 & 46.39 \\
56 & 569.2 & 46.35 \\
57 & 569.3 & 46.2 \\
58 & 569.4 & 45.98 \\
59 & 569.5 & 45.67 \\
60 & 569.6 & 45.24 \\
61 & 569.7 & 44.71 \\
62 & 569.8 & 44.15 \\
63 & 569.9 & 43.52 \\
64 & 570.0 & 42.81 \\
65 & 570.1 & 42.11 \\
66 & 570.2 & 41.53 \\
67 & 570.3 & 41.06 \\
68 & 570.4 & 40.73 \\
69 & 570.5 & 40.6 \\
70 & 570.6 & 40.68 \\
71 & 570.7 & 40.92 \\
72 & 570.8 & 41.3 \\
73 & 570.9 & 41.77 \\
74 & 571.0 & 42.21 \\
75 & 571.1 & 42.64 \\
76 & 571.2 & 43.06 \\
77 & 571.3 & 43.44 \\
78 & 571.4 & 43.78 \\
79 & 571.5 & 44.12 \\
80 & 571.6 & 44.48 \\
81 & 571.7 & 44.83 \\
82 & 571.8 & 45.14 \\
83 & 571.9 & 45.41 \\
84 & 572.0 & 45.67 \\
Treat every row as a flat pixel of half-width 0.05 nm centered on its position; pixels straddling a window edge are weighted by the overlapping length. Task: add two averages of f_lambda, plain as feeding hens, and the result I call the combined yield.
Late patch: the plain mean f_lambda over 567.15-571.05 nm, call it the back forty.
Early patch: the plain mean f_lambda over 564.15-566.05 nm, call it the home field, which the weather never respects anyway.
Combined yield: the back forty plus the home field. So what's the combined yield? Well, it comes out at 92.5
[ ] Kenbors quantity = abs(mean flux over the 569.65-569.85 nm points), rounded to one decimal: 44.4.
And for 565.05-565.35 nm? 48.9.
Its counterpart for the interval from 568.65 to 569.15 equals 46.3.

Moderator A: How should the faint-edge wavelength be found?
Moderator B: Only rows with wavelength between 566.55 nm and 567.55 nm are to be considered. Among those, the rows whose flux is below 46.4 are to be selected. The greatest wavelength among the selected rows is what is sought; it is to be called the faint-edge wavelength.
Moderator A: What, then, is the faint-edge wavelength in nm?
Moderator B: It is 567.5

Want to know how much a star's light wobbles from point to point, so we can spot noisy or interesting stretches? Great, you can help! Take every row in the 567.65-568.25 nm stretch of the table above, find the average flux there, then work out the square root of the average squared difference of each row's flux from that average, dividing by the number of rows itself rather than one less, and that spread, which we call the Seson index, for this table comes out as 0.27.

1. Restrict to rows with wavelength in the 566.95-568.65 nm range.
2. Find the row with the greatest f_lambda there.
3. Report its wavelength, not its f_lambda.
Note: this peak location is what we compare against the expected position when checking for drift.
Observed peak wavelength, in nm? 568.2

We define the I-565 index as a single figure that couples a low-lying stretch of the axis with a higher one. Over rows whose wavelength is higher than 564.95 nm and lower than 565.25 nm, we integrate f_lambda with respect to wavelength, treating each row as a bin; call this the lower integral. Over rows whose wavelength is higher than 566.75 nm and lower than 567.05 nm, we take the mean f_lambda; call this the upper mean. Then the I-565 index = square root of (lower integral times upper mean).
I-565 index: 25.6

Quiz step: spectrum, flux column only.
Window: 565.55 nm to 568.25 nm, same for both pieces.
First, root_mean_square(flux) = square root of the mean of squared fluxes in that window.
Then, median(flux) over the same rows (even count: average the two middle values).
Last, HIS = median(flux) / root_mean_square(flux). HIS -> 0.99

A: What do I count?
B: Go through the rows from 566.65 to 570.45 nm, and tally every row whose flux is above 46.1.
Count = 14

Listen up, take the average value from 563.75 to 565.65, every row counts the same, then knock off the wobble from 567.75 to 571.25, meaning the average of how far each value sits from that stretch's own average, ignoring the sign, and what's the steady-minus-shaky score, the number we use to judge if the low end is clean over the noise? 46.4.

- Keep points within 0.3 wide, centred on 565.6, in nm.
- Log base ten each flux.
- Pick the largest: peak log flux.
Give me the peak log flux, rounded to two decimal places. 1.68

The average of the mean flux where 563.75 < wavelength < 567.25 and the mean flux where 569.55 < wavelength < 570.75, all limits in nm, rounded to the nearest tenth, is 44.7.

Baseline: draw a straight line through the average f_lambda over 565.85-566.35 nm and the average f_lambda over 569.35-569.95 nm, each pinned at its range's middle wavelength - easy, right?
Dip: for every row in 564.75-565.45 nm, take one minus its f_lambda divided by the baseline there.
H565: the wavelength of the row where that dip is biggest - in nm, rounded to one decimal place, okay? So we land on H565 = 564.8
